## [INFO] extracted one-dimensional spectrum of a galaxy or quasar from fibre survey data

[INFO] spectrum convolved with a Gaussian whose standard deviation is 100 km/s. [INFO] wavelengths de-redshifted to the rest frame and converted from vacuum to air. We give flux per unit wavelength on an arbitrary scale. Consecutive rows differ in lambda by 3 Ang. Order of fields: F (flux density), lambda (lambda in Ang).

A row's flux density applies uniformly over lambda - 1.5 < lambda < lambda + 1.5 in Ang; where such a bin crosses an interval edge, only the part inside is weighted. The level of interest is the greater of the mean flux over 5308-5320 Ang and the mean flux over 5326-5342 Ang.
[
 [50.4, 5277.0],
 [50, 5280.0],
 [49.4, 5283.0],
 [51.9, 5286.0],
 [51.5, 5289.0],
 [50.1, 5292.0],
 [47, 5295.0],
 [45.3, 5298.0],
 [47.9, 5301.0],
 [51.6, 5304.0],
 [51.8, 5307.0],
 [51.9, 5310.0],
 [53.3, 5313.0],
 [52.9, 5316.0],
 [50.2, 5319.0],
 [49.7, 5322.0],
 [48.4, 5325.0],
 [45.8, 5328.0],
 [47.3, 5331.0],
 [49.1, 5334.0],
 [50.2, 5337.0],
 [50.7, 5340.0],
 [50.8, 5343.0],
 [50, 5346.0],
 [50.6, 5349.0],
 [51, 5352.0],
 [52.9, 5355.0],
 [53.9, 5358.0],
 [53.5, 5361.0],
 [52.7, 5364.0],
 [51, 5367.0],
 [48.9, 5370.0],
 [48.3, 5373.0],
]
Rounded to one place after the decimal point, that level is 52.1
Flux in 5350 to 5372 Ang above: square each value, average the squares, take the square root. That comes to 52.0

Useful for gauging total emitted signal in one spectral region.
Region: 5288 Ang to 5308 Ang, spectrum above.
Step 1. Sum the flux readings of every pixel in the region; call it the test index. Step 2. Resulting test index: 345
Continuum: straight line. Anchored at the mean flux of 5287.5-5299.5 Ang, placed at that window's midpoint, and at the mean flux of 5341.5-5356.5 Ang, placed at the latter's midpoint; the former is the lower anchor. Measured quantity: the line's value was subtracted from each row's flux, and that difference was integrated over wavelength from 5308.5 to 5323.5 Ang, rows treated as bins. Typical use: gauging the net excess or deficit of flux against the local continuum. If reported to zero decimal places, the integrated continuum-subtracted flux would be 31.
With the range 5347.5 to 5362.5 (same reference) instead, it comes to 16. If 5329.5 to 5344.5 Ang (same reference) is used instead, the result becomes -13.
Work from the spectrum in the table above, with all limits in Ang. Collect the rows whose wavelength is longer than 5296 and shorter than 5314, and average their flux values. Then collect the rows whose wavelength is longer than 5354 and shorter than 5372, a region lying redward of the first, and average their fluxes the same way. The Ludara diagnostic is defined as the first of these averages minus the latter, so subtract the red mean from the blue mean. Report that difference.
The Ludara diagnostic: -1.9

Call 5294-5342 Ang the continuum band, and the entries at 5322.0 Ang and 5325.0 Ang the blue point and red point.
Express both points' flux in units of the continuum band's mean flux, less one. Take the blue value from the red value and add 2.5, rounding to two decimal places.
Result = 2.47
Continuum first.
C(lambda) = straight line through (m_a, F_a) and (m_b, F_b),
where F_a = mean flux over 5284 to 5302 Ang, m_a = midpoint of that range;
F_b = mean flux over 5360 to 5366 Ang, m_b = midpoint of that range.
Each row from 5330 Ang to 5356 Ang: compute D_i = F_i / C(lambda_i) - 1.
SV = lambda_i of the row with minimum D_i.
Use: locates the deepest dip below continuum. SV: 5331.0 Ang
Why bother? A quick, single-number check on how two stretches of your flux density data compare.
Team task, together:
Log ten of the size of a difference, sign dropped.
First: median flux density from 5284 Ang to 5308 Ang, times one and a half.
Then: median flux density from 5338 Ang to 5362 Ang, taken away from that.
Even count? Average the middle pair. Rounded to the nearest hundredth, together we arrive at 1.40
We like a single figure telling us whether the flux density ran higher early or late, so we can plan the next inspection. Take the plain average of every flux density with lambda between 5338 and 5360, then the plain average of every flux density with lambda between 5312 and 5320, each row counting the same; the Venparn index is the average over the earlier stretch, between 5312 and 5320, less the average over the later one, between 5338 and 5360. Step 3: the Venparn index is 0.7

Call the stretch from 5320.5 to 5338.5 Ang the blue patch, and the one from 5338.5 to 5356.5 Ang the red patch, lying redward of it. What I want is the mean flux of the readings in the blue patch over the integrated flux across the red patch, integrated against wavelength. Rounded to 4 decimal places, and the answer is 0.0527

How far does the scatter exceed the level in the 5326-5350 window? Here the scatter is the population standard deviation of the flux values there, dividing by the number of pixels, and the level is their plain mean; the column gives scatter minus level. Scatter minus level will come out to -47.6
